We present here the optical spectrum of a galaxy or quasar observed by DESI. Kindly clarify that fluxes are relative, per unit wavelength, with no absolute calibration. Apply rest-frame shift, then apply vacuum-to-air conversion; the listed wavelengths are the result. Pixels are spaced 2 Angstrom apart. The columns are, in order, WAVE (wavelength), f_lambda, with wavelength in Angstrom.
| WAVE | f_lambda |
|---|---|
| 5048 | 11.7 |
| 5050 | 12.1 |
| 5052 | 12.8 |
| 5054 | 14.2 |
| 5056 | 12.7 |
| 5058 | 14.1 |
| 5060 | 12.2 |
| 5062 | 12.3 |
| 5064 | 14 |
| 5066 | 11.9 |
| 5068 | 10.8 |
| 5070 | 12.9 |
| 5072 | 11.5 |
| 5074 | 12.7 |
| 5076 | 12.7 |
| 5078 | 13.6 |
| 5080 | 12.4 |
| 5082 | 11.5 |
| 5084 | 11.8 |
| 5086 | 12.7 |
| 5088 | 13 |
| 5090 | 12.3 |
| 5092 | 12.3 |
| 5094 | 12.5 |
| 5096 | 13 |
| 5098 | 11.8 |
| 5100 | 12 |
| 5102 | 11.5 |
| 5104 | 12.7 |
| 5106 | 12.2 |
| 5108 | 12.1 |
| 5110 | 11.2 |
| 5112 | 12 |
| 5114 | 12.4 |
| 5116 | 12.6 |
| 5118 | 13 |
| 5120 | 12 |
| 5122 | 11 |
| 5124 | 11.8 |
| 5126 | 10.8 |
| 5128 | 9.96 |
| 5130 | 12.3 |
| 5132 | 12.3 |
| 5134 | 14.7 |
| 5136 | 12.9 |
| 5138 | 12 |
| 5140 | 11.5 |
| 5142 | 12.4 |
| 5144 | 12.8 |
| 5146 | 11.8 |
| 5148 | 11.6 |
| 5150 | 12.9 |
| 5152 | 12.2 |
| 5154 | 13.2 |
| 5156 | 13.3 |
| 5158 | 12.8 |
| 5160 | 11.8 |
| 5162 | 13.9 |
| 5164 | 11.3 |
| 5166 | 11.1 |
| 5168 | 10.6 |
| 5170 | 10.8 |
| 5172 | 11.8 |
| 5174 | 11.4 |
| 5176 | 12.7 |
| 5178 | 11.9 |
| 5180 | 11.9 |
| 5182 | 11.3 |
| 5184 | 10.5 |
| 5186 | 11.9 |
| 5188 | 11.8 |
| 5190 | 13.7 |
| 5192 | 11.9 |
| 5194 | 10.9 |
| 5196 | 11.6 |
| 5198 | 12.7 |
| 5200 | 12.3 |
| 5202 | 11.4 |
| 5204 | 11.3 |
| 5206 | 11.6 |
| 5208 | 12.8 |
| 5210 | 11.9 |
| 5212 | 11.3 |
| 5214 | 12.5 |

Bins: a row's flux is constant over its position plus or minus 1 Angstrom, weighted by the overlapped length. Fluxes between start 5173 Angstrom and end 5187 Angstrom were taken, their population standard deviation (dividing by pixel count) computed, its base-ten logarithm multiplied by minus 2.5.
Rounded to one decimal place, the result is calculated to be 0.5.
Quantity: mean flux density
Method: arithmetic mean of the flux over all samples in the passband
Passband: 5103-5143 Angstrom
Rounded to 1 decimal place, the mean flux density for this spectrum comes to 12.1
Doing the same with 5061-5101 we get 12.4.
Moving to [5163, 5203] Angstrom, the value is 11.7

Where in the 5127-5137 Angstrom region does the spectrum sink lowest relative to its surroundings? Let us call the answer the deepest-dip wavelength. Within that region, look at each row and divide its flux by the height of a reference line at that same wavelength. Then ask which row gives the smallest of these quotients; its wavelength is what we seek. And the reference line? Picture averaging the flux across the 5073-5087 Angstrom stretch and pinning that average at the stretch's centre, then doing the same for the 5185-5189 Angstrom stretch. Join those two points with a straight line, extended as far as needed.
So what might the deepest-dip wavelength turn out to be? 5128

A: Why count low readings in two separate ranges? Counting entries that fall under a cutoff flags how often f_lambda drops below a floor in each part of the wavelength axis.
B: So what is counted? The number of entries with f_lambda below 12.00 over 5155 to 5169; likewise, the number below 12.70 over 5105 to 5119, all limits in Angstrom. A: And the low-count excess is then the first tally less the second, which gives -2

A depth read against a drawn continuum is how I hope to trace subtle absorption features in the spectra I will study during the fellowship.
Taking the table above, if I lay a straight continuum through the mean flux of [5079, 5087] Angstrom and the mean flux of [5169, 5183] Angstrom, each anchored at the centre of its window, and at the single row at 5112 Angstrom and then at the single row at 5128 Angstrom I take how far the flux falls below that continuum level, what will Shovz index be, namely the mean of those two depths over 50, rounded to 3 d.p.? 0.019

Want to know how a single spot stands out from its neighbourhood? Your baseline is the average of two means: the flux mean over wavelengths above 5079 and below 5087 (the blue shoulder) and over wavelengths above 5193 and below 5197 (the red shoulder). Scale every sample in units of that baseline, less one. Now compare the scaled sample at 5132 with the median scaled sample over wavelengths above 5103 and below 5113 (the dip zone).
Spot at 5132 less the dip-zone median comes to 0.017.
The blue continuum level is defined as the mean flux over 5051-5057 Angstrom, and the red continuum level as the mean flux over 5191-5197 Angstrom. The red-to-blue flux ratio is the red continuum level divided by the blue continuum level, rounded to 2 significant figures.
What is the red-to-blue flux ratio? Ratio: 0.87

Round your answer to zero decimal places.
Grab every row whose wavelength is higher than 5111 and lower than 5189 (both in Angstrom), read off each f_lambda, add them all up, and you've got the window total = 469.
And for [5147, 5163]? 102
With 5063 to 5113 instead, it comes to 307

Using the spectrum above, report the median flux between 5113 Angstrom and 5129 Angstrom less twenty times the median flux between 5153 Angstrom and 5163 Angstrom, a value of -252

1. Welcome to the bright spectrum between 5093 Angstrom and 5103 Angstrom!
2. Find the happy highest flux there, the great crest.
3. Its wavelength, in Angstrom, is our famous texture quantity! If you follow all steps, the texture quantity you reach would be 5096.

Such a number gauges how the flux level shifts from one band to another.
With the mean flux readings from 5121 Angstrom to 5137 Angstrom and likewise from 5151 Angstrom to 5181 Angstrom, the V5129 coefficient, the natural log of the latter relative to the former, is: 0.01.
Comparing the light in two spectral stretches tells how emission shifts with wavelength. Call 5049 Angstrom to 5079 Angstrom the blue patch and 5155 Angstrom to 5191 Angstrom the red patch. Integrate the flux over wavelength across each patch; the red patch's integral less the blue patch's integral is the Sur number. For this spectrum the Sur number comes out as 48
